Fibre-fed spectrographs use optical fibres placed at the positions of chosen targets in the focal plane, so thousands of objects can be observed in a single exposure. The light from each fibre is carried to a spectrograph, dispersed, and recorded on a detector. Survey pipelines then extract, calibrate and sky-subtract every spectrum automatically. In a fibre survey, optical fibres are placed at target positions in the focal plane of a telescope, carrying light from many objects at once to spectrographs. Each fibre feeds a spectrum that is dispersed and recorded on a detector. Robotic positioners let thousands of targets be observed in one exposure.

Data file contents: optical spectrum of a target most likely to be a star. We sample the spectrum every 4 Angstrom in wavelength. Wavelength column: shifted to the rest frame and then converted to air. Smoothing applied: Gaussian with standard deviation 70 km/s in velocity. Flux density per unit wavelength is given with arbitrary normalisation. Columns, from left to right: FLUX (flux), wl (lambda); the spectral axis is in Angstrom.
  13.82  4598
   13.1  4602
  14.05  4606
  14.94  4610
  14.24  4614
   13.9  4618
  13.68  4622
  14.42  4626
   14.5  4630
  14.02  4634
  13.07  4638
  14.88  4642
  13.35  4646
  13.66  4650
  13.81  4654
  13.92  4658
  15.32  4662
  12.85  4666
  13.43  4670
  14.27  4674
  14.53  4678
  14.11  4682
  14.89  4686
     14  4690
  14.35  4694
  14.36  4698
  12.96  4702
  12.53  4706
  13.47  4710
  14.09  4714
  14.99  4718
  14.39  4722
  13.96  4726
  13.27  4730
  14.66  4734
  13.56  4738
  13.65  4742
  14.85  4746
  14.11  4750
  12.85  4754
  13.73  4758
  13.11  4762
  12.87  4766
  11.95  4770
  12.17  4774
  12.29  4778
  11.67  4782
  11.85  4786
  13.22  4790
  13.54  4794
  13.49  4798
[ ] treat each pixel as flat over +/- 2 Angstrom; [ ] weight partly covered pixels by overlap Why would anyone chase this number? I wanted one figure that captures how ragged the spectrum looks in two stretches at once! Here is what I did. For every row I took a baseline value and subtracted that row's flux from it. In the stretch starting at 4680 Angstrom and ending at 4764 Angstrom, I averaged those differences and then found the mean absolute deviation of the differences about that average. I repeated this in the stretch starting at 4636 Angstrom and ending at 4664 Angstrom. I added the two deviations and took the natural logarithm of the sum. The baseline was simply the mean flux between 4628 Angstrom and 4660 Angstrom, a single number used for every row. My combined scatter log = 0.18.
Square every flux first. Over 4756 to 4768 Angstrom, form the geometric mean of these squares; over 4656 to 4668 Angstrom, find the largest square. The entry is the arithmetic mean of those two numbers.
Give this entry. 205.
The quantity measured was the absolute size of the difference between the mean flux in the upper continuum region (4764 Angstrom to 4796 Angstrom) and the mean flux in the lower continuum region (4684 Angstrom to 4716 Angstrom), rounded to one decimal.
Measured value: 1.4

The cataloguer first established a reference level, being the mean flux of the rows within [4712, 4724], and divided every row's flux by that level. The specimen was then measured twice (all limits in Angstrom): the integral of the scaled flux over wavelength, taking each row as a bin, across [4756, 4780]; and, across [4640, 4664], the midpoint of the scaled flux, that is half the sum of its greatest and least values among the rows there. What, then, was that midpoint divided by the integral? 0.047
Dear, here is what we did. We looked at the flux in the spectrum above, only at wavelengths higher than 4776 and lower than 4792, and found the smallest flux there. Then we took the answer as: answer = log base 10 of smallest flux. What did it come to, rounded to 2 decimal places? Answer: 1.07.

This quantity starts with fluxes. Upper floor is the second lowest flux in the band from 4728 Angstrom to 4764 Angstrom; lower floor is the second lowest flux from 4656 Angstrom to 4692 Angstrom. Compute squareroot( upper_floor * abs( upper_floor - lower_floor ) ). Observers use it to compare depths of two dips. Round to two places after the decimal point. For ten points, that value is 2.05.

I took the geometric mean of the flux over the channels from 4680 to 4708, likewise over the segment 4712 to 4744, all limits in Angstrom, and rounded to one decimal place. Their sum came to 27.9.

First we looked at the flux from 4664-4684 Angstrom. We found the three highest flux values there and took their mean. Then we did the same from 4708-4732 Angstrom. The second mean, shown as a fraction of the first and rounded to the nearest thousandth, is 1.013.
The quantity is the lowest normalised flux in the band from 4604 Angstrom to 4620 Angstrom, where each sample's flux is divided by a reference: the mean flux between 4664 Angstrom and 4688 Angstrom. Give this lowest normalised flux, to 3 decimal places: 0.992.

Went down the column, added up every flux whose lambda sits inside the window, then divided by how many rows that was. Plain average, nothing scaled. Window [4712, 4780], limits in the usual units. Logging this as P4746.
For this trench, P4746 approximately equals 13.6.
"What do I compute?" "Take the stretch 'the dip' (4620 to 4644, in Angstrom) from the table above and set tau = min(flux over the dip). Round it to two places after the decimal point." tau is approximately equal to 13.07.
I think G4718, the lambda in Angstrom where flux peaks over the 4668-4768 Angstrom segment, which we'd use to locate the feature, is 4718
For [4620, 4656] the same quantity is 4642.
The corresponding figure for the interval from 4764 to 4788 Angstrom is 4766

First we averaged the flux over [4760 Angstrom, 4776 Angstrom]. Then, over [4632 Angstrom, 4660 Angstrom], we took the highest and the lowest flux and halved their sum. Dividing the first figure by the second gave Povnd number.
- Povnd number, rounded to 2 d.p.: 0.90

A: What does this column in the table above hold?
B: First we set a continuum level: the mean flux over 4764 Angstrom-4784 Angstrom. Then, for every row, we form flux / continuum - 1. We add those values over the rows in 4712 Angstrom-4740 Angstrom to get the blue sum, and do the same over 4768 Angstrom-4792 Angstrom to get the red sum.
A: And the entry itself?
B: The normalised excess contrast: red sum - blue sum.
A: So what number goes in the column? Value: -1.1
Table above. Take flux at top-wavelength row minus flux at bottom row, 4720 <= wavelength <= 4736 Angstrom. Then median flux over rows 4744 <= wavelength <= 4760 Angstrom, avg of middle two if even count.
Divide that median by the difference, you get 52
